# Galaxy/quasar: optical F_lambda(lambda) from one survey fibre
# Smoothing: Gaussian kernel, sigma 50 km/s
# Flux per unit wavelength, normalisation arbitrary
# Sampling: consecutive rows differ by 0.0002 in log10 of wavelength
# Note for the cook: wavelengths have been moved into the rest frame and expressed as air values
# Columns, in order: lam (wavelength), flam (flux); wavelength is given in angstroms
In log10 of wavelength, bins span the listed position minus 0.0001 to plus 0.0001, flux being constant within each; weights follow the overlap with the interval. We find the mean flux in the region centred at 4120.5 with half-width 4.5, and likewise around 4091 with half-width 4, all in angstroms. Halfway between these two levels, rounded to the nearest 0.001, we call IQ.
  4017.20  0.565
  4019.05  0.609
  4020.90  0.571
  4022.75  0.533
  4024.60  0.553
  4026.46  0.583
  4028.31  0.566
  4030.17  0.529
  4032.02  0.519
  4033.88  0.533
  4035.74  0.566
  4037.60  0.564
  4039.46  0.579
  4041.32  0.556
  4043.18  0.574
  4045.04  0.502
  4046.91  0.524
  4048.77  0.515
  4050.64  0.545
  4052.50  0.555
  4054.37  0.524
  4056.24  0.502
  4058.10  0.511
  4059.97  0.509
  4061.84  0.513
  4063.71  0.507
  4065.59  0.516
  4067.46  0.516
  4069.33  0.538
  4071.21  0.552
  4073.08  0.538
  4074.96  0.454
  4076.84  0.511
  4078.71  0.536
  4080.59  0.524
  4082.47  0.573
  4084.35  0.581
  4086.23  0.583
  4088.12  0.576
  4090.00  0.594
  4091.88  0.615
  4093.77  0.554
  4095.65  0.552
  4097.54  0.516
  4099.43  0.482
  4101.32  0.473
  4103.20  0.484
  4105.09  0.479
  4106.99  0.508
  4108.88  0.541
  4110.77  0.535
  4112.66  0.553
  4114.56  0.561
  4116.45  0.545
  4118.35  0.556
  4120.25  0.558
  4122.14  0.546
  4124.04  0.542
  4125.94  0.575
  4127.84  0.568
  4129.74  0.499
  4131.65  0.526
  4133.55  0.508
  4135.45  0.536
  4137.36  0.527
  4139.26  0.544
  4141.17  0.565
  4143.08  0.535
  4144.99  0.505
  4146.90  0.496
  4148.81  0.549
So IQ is 0.567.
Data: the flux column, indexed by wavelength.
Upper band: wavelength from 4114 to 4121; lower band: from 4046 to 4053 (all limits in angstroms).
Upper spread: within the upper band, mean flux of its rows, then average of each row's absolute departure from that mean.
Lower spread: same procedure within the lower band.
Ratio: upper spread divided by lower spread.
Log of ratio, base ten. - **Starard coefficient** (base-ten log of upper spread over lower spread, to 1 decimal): -0.5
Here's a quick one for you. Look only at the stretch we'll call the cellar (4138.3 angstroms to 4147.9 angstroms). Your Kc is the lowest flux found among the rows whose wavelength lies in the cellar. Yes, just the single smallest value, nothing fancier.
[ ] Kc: 0.496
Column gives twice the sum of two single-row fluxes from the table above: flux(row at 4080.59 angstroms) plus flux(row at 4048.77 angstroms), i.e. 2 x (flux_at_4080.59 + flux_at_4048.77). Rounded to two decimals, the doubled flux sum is 2.08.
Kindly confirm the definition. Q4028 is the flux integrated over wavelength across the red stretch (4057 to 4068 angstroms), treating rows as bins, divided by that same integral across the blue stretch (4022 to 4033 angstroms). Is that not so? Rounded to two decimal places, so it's 0.94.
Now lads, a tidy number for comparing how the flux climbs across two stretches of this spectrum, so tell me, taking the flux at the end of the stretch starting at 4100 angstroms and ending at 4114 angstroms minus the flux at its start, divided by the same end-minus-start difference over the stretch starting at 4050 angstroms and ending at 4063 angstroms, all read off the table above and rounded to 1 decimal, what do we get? -2.5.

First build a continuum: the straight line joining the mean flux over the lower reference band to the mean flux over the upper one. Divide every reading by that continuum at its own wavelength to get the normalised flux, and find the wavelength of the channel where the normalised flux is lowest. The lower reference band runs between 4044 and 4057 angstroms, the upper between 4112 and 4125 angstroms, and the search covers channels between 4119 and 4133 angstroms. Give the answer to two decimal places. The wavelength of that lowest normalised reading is 4129.74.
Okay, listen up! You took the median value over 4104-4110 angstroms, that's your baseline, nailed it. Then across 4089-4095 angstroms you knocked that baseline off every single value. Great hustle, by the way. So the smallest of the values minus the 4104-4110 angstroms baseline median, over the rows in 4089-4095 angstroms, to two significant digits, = 0.046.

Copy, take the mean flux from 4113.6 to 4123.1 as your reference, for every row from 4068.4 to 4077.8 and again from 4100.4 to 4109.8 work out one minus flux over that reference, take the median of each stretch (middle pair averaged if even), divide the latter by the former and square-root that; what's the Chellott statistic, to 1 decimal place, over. 2.1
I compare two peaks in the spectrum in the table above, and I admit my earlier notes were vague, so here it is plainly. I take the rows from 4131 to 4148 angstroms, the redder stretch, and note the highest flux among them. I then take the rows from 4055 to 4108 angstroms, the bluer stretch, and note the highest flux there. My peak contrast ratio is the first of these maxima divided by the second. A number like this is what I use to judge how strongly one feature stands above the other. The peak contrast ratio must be 0.92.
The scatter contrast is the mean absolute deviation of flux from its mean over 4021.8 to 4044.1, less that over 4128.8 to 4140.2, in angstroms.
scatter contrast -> 0.0044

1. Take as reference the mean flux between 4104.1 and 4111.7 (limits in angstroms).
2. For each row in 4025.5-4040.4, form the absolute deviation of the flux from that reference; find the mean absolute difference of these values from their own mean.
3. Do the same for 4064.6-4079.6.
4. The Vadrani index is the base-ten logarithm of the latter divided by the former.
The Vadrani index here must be -0.16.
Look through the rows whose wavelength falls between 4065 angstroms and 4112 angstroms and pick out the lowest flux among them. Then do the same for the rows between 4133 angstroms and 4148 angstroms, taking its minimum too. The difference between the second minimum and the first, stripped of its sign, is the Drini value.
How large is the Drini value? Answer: 0.04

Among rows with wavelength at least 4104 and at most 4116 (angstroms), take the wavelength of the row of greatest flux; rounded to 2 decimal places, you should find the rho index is 4114.56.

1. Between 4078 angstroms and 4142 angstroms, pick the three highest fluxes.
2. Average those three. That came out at 0.597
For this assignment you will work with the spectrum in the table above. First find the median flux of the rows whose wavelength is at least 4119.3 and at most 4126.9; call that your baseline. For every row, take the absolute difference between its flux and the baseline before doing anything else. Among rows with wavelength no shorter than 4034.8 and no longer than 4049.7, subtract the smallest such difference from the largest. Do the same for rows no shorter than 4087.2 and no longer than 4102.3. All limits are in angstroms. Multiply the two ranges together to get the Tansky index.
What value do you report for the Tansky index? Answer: 0.0036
